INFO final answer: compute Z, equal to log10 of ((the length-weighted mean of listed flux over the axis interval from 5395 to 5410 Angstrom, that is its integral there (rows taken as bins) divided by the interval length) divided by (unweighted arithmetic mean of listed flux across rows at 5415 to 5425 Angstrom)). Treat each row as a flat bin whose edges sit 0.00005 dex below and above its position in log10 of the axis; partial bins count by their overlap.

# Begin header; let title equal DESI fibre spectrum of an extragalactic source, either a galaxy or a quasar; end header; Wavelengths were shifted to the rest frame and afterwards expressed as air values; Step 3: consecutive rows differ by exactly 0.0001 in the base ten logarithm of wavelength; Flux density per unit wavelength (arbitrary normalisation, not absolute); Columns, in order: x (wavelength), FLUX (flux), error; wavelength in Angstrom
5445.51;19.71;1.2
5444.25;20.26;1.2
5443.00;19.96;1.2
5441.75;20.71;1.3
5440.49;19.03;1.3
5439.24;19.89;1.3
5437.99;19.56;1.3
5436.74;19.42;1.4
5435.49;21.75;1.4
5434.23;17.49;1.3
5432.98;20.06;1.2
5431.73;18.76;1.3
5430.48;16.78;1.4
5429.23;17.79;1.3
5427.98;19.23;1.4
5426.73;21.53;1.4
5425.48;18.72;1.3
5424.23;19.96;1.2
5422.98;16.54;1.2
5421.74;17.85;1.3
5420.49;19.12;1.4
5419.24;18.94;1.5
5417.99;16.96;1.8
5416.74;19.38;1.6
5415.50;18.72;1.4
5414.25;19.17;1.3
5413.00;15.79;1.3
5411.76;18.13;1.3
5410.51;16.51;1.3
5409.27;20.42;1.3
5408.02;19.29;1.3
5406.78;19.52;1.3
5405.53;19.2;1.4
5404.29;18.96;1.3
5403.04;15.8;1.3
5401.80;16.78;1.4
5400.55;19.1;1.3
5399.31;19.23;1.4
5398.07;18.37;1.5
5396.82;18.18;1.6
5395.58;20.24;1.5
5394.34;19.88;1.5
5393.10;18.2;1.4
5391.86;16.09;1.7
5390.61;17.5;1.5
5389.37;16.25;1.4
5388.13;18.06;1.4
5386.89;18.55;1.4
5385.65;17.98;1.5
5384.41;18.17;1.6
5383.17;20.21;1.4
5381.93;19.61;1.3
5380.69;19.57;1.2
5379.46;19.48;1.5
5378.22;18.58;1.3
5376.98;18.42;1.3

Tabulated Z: 0.007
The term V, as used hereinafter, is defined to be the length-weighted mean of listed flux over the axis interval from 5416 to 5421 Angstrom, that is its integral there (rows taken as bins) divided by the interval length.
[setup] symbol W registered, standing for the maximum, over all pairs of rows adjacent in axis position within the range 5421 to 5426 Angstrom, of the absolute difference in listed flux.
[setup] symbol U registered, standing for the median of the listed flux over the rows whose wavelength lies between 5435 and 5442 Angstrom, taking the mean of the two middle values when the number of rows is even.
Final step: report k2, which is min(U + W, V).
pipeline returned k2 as 18.6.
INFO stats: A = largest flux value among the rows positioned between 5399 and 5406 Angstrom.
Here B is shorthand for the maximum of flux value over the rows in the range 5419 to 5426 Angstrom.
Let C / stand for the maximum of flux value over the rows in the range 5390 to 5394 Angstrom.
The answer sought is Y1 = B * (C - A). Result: -21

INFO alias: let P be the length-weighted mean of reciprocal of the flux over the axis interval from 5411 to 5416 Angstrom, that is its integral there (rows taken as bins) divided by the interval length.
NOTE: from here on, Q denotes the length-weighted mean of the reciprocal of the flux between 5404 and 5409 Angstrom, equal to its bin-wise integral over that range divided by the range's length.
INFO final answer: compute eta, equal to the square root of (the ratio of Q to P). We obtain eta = 0.96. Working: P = 0.0562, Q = 0.0517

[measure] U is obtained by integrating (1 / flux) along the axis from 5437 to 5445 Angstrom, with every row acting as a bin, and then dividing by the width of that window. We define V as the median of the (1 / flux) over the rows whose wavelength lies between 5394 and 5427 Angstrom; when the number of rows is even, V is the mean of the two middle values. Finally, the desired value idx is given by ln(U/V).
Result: -0.047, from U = 0.0503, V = 0.0527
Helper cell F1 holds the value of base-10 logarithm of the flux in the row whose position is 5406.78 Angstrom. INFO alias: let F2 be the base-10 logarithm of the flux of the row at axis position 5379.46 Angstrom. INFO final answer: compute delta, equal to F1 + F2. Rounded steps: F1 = 1.290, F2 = 1.29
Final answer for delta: 2.58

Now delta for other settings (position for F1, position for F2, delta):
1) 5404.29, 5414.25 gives 2.56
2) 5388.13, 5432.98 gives 2.56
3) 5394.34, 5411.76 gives 2.56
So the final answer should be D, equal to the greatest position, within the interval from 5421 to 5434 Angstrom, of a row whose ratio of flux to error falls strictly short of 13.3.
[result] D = 5430.48 Angstrom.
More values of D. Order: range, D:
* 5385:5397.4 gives 5396.82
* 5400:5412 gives 5410.51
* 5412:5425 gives 5419.24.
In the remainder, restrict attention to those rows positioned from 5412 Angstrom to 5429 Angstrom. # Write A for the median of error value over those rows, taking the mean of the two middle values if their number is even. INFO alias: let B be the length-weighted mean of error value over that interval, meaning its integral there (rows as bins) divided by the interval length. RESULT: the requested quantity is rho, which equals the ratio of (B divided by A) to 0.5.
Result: 1.98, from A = 1.40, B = 1.39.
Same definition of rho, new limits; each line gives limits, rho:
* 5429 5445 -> 2.00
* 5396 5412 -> 2.10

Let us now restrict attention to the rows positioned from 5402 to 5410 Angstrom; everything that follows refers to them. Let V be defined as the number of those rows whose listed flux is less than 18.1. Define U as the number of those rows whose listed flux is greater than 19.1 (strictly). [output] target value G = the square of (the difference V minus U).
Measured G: 9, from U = 4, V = 1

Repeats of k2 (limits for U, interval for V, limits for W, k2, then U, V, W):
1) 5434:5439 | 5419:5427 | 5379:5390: 18.8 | 19.5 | 18.8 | 2.0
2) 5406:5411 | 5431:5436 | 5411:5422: 19.4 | 19.4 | 19.4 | 3.4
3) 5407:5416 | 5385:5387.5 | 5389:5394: 18.3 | 18.7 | 18.3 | 2.1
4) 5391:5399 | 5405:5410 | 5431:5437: 19.5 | 18.3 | 19.5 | 4.3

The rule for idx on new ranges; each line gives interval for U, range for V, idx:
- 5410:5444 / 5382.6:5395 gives -0.033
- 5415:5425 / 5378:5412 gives 0.011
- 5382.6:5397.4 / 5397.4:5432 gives 0.036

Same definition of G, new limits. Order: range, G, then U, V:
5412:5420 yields 0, 2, 2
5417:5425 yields 1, 2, 3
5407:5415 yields 1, 3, 2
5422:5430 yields 1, 3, 2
